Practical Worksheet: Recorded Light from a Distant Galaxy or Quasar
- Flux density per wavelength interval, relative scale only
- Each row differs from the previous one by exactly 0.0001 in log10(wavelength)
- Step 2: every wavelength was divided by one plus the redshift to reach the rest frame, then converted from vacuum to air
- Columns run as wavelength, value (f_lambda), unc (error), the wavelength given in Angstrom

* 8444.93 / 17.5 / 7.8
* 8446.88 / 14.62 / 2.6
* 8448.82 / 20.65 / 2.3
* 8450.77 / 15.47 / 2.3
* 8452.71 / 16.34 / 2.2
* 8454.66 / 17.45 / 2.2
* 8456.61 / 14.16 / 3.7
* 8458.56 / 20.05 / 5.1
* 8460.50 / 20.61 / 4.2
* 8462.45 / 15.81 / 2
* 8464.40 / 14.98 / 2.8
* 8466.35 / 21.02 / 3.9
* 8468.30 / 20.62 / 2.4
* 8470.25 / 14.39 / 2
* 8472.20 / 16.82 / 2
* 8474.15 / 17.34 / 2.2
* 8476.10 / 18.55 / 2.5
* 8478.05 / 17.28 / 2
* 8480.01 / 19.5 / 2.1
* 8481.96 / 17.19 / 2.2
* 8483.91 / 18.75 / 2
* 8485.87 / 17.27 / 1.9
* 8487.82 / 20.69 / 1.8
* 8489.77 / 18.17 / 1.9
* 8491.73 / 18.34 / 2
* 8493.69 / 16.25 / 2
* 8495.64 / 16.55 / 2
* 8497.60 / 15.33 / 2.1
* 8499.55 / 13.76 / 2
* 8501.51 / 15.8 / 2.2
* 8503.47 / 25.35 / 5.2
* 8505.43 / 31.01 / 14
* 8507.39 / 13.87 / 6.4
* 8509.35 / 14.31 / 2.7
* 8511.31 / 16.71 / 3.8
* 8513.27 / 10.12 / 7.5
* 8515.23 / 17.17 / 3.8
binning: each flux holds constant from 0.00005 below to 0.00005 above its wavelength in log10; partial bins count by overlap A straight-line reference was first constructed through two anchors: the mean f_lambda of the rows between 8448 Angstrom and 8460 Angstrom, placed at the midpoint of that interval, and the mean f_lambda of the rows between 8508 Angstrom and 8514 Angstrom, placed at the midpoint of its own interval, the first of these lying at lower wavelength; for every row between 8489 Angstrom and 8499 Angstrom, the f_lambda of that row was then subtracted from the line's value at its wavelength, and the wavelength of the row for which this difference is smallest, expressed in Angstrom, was 8491.73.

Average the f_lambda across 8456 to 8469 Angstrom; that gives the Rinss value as 18.2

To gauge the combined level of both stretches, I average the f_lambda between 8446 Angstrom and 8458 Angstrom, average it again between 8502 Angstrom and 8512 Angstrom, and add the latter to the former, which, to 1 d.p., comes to 36.7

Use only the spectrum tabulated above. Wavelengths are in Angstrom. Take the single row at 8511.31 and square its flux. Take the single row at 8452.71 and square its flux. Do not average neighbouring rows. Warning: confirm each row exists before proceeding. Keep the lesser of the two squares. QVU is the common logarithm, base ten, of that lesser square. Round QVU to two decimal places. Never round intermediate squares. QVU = 2.43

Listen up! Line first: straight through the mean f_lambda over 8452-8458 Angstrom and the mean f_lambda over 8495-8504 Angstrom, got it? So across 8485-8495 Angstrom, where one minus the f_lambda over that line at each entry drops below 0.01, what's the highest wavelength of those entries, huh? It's 8491.73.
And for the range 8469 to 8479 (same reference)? 8478.05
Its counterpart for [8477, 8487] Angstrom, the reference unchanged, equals 8485.87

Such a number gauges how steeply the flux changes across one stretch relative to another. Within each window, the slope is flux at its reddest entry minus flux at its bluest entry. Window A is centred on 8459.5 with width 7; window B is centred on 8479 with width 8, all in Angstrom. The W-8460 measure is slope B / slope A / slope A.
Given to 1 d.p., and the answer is -0.5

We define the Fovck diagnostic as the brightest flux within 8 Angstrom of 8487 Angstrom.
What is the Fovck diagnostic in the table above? 20.69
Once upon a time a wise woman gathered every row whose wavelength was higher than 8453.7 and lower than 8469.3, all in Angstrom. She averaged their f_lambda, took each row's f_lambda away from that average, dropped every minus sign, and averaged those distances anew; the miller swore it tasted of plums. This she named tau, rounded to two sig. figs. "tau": 2.5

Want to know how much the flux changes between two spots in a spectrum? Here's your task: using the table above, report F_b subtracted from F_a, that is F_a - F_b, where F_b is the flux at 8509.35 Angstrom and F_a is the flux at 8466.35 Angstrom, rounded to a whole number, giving 7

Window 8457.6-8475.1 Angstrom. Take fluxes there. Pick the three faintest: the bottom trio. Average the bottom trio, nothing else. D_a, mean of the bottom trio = 15.1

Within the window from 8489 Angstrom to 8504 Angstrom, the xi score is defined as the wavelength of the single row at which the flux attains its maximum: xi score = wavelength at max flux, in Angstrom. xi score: 8503.47 Angstrom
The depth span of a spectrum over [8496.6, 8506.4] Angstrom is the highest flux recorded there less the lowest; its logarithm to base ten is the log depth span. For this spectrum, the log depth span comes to 1.2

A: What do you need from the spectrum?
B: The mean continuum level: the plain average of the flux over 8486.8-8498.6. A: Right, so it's 17.6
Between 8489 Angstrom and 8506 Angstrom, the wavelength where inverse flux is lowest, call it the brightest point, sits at 8505.43 Angstrom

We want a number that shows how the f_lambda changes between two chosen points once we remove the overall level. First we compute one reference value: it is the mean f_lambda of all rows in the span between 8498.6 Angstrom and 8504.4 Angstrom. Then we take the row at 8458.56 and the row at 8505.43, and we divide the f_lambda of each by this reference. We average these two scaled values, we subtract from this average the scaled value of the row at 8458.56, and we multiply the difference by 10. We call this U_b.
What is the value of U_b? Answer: 3.0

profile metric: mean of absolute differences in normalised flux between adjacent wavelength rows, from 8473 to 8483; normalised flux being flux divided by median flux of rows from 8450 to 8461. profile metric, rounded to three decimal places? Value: 0.104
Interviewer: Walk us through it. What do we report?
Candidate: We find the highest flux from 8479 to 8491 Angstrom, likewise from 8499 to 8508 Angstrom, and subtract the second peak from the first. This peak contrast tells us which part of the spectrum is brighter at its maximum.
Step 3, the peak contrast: -10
